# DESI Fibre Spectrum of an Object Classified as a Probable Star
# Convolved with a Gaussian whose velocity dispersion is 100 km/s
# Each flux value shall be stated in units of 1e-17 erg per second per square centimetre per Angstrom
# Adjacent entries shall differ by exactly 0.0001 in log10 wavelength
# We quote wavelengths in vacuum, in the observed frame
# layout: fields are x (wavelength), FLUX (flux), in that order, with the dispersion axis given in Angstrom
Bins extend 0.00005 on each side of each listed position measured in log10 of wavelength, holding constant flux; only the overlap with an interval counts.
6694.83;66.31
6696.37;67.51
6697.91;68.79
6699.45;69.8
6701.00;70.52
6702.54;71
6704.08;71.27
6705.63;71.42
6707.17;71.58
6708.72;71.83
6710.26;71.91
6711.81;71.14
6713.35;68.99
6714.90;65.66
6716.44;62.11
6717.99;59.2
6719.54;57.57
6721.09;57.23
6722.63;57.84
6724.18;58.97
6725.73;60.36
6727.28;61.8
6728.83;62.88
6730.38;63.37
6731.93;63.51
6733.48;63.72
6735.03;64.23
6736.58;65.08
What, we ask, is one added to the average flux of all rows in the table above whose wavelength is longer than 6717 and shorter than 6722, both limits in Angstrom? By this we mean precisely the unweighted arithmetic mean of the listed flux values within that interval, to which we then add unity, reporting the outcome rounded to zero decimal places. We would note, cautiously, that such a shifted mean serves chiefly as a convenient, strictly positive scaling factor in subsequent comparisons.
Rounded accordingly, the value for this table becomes 59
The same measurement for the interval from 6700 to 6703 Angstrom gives 72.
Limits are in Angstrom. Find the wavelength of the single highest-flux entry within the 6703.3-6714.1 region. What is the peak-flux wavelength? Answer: 6710.26 Angstrom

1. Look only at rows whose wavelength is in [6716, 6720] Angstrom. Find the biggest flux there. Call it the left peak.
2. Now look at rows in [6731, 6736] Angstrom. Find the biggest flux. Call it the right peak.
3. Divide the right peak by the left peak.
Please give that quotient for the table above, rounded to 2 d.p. 1.03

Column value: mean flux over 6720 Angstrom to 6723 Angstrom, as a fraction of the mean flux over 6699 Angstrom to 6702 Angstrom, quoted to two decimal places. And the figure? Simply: 0.82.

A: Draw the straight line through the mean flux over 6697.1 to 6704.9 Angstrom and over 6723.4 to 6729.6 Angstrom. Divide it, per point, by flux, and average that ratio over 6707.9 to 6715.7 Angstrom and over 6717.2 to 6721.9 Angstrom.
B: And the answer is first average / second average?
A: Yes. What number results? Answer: 0.87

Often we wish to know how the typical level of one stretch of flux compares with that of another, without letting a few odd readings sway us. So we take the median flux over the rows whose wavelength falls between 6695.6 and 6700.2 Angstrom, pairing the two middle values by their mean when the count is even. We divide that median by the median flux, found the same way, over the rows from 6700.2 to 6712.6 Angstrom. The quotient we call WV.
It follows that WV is 0.964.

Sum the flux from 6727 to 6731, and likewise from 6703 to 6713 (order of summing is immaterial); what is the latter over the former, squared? 5.2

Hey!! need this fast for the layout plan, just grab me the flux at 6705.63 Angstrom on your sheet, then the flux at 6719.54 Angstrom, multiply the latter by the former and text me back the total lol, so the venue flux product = 4112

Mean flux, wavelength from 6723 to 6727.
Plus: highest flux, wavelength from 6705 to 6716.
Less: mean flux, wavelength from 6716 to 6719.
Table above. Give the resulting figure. 71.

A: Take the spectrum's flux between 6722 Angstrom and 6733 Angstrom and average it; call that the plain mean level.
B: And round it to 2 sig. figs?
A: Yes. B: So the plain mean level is 61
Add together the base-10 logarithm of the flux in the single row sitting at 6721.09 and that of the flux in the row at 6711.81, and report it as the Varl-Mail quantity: 3.61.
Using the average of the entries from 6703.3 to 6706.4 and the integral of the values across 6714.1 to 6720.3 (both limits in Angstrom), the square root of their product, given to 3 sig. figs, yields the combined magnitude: 164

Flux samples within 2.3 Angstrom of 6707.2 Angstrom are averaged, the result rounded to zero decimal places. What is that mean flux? 72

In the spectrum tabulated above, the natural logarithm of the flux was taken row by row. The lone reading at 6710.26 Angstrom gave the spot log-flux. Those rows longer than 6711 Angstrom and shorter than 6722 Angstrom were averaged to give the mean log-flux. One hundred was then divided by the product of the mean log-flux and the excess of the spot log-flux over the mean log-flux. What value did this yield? 181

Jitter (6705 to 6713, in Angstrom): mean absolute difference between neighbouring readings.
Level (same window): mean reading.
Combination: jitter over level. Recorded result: 0.0044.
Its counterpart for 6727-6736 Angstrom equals 0.0077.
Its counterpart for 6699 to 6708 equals 0.0050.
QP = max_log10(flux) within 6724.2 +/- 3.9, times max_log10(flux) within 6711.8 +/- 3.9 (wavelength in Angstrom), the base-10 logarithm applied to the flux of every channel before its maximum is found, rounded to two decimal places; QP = 3.33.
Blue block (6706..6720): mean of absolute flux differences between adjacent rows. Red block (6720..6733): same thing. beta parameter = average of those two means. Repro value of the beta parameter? 1.4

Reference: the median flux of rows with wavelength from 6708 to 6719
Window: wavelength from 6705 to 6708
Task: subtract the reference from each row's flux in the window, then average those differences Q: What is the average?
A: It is 2.5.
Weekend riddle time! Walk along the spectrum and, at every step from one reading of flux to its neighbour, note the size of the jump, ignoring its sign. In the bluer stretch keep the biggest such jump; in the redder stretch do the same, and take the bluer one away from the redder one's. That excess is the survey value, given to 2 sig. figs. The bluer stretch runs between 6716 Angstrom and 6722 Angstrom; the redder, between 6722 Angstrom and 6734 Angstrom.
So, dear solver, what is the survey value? -1.5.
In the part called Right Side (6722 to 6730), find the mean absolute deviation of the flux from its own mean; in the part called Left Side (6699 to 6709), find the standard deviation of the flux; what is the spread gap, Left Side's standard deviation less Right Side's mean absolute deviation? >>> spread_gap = -0.9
